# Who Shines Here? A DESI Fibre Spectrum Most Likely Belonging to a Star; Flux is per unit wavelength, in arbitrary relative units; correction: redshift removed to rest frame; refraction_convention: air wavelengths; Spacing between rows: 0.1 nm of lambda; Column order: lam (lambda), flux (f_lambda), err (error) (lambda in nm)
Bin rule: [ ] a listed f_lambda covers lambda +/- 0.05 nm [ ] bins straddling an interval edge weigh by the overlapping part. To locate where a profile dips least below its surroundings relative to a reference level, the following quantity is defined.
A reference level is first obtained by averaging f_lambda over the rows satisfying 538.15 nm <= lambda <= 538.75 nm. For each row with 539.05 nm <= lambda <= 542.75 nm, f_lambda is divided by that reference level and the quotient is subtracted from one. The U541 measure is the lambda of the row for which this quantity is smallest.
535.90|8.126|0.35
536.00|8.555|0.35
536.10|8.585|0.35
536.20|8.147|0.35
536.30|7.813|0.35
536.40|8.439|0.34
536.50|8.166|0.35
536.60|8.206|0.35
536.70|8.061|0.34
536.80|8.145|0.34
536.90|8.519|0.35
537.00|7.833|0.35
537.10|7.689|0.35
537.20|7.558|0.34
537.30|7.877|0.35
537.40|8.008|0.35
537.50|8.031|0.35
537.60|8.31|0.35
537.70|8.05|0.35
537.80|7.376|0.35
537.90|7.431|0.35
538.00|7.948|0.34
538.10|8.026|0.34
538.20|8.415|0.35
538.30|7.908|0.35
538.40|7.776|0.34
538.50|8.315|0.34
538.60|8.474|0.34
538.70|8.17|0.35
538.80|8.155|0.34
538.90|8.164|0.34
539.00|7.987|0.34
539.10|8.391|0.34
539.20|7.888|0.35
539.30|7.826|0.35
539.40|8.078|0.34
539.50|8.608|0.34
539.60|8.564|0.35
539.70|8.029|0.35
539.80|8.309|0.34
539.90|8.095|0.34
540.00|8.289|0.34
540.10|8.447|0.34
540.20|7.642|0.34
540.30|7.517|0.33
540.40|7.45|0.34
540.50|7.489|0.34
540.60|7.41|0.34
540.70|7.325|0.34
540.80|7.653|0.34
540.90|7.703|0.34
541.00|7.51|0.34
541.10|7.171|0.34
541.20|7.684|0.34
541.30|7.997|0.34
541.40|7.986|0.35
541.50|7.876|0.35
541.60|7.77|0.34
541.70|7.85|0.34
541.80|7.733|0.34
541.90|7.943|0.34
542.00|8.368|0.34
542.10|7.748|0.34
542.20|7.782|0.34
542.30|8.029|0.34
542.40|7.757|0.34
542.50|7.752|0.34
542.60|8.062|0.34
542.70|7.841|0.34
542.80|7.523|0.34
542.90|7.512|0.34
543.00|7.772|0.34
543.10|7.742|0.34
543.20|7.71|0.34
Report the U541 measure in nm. 539.50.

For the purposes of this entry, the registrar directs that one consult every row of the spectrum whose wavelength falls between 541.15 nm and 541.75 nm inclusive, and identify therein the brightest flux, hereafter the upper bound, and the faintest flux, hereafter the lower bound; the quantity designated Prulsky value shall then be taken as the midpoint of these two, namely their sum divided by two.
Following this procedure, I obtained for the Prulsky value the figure 7.84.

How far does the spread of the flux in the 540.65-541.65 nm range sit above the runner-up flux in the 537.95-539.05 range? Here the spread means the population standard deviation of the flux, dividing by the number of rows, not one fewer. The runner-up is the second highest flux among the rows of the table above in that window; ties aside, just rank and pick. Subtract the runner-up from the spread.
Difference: -8.16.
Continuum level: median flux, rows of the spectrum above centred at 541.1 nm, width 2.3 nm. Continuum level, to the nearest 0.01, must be 7.73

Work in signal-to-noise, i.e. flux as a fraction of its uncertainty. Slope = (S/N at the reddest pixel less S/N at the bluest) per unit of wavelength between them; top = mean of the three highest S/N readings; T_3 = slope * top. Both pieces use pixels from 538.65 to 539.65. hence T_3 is 31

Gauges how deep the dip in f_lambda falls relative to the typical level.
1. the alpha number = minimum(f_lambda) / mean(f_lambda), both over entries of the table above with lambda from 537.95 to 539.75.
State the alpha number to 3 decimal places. 0.954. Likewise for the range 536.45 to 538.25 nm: 0.924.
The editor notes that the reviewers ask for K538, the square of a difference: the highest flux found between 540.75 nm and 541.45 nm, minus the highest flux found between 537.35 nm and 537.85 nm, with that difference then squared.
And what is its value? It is 0.10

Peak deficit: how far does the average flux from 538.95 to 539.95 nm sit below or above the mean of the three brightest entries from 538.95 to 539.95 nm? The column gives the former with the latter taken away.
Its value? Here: -0.34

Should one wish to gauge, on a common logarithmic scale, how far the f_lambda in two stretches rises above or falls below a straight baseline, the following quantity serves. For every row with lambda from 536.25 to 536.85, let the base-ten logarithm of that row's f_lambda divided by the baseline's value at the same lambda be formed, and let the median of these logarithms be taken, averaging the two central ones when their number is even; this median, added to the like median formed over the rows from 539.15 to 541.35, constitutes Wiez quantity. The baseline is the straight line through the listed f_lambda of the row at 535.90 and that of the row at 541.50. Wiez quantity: -0.006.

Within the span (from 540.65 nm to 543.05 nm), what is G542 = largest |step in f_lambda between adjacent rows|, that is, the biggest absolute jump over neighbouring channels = 0.62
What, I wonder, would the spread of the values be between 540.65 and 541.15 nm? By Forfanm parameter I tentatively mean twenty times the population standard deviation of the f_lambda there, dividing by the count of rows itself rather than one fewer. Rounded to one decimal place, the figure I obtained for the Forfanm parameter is 4.0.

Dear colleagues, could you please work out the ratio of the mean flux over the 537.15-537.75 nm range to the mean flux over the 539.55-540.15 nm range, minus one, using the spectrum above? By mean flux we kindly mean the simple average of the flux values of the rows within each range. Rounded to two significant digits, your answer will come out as -0.038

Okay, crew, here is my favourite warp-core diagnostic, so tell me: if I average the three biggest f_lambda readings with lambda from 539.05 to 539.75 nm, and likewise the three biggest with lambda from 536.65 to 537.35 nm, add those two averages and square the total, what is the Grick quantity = 281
